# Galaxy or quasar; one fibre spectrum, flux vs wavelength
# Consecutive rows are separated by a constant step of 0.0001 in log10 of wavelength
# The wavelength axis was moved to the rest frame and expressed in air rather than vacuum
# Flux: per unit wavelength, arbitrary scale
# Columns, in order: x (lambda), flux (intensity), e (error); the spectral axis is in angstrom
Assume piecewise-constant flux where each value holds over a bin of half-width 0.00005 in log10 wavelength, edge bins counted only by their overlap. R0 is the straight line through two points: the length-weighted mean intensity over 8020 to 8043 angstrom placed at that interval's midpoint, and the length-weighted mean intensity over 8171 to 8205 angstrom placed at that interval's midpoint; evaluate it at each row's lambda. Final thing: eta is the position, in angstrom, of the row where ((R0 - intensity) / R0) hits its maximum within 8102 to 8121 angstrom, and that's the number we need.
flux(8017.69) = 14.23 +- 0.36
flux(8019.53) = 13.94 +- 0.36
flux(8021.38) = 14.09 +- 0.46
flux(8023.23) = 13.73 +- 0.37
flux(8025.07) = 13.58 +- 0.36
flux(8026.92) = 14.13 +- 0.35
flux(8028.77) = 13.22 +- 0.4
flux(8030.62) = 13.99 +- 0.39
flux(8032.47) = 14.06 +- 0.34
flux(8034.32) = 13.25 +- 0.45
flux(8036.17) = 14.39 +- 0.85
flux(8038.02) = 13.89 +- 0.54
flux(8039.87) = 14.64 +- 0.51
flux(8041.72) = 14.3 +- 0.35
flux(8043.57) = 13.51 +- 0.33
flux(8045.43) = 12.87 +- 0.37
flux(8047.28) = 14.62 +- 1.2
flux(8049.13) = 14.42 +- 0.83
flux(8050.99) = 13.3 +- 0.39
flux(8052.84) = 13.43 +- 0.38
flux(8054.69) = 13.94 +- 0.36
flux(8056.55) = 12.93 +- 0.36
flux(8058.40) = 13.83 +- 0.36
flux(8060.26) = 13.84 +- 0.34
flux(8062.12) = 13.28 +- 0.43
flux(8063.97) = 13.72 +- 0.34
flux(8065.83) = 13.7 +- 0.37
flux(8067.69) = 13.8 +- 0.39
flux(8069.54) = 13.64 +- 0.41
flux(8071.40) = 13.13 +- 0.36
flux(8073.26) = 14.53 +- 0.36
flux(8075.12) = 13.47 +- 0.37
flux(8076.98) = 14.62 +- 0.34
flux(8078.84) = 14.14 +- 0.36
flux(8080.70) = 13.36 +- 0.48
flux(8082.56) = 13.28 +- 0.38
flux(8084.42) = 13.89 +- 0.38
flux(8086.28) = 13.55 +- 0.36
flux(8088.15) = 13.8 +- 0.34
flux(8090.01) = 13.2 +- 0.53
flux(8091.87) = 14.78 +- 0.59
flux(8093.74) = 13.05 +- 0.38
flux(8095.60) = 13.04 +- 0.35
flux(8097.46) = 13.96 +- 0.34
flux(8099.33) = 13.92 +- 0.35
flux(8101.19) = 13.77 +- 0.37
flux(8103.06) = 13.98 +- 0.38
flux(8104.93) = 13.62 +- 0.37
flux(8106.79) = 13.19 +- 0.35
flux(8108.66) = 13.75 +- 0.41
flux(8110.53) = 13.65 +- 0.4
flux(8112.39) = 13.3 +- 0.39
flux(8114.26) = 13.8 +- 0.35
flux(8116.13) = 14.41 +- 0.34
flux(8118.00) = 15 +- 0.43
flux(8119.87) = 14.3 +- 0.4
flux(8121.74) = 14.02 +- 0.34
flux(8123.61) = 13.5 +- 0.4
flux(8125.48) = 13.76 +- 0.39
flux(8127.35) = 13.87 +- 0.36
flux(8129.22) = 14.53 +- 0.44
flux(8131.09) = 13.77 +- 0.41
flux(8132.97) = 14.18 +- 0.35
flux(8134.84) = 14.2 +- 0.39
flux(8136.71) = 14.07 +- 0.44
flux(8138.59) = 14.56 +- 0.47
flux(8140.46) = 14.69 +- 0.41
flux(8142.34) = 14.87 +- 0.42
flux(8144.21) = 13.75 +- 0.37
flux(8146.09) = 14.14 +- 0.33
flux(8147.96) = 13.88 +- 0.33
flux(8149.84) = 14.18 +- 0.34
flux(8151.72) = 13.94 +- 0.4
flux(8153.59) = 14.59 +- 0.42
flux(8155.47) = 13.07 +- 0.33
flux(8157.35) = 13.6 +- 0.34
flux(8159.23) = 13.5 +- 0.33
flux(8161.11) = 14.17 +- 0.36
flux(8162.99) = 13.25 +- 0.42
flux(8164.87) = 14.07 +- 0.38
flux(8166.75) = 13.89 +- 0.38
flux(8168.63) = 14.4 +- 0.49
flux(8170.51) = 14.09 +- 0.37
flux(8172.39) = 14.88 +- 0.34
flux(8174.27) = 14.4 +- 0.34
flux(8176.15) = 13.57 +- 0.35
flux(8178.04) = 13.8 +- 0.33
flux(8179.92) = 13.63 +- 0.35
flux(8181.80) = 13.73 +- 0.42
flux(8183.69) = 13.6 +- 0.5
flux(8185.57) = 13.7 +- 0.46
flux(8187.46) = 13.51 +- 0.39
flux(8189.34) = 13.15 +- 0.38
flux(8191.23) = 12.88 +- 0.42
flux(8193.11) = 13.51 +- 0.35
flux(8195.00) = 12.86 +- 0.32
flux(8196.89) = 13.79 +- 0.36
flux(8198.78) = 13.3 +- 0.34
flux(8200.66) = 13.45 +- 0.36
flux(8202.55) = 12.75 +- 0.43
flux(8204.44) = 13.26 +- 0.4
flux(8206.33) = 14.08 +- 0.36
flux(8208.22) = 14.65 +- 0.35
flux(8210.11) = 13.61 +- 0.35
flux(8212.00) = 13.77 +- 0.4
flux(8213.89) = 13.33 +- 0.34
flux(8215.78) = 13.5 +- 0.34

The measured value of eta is 8106.79 angstrom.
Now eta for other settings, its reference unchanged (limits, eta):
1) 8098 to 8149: 8106.79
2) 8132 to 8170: 8155.47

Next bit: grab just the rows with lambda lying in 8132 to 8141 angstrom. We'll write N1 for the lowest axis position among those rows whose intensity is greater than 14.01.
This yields 8132.97 angstrom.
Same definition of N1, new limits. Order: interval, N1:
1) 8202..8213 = 8206.33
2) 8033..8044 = 8036.17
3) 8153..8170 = 8153.59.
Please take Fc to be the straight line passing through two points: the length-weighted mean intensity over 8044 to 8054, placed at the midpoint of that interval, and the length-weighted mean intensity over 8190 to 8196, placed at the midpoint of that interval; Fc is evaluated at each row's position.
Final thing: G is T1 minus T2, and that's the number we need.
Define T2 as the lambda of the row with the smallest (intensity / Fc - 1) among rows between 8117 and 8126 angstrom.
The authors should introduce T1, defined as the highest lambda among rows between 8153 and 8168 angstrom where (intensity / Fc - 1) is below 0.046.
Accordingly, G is 39.4 angstrom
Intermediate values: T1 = 8162.99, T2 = 8123.61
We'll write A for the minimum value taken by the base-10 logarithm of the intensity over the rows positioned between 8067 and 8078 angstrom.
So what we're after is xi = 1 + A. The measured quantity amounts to 2.12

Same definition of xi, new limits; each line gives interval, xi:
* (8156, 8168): 2.12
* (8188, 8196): 2.11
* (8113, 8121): 2.14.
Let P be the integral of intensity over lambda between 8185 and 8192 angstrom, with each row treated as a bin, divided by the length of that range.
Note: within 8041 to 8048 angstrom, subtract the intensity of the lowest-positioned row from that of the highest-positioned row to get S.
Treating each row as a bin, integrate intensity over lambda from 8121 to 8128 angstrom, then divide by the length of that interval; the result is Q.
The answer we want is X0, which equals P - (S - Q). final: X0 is 26.8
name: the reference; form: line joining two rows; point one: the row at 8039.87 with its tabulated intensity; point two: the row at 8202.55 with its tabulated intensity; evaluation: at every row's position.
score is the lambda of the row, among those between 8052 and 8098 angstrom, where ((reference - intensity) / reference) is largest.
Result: 8056.55 angstrom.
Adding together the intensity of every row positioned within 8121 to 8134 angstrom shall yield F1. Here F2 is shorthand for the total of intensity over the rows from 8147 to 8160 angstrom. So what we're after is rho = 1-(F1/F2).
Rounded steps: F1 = 98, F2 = 97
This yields 0.0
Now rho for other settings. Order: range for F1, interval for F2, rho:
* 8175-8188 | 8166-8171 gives -1.3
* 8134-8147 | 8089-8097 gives -0.9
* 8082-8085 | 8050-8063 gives 0.7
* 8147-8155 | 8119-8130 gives 0.3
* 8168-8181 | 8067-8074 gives -0.8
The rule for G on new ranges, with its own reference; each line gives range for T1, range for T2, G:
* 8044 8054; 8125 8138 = -72.6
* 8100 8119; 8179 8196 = -80.7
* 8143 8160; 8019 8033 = 130.5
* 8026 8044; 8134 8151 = -100.6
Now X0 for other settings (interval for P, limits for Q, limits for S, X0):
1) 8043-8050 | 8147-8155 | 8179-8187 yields 27.9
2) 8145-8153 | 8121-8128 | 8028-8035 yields 27.8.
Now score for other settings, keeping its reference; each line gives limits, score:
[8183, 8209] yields 8191.23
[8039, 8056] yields 8045.43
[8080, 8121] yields 8093.74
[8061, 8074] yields 8071.40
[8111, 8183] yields 8112.39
